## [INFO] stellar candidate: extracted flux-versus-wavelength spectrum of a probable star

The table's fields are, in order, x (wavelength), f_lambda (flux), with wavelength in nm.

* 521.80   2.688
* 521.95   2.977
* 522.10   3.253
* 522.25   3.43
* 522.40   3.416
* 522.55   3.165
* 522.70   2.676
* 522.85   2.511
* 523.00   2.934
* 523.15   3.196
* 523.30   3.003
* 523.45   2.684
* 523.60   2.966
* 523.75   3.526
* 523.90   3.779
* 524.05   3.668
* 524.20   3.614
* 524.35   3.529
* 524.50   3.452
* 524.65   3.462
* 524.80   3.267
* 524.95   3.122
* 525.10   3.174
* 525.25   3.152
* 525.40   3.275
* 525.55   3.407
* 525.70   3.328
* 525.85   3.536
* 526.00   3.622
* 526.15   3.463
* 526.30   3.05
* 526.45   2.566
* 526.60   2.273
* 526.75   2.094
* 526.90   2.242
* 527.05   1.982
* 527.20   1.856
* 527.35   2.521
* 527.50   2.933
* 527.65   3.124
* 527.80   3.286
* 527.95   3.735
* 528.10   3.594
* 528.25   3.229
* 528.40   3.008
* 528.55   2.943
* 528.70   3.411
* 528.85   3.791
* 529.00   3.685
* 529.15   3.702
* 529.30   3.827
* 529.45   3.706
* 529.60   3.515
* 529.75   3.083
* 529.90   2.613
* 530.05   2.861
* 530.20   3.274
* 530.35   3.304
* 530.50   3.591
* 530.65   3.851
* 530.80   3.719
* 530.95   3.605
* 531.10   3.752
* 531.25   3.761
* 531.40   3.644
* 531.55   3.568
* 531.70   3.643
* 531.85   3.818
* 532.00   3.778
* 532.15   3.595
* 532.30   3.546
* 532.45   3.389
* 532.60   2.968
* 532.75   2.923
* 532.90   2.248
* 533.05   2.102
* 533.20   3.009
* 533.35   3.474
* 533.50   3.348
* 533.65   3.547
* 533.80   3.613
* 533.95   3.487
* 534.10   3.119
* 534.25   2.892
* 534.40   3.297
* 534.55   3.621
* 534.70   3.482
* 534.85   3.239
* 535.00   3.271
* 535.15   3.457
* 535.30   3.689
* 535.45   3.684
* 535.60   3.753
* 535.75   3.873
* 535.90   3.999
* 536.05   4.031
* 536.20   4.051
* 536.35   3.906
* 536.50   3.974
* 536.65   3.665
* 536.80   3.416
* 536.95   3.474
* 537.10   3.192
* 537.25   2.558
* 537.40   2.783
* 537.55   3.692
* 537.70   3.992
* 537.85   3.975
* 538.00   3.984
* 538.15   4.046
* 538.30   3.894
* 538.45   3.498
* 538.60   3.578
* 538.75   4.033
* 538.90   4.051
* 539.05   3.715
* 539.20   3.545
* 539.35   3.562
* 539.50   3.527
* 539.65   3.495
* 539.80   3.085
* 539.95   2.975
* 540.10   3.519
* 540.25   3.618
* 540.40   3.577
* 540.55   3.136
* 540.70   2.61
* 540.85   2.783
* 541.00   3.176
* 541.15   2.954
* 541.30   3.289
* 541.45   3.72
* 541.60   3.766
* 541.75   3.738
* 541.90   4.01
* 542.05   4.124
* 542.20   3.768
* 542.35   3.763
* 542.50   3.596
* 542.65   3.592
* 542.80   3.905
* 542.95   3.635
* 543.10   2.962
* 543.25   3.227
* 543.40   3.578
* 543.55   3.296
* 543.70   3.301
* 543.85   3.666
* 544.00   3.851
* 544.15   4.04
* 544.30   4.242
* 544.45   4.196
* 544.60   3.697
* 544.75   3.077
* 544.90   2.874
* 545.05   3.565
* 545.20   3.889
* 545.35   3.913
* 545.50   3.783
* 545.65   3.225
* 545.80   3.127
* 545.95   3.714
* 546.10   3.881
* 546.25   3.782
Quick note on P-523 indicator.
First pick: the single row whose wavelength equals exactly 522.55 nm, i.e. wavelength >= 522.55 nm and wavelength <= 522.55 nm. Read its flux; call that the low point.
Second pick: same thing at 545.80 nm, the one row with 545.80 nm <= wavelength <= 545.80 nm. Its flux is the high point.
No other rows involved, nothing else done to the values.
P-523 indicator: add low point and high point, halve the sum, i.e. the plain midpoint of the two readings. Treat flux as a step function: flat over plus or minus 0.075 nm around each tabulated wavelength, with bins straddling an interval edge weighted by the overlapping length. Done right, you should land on 3.1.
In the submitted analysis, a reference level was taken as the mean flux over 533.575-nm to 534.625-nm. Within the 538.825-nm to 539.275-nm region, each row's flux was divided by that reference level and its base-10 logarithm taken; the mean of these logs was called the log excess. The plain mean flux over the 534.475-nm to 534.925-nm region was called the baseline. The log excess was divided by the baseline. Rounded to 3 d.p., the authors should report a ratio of 0.014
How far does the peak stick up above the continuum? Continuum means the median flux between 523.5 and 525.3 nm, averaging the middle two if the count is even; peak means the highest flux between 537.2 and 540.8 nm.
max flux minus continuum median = 0.59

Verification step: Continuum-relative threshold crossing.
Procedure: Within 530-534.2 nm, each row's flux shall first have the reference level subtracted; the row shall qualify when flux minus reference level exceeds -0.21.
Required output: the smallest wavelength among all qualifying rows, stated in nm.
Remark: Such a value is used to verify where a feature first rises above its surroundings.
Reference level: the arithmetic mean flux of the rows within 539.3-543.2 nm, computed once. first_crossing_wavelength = 530.20 nm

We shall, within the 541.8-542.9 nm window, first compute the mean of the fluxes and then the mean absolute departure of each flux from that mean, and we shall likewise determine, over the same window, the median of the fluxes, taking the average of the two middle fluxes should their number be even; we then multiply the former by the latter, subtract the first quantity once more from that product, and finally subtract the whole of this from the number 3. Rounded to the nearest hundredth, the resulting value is 2.55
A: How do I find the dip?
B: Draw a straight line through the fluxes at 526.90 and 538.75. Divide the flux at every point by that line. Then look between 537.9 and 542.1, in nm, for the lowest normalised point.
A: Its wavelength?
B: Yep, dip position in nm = 540.70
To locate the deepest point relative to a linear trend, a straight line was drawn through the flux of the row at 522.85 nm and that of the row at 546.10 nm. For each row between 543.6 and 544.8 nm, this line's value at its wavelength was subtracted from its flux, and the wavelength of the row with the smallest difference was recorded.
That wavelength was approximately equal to 544.75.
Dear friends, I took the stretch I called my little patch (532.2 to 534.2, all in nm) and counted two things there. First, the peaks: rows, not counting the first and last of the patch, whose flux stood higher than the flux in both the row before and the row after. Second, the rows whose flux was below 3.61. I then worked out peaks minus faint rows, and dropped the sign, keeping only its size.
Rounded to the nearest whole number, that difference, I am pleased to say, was 10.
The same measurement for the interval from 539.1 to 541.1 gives 10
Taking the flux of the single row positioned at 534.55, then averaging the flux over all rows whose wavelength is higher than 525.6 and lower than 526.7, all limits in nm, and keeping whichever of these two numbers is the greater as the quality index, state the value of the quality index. 3.6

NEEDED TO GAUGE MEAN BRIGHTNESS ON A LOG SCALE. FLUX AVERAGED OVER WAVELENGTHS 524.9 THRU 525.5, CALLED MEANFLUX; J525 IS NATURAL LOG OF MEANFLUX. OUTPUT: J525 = 1.16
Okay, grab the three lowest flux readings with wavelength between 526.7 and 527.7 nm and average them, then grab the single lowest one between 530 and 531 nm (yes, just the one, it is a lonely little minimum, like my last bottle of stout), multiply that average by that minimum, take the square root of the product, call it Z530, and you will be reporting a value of 2.38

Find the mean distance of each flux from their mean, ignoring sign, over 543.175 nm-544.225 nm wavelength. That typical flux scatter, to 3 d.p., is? 0.249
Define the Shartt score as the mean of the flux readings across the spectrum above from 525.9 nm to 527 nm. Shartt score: 2.76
